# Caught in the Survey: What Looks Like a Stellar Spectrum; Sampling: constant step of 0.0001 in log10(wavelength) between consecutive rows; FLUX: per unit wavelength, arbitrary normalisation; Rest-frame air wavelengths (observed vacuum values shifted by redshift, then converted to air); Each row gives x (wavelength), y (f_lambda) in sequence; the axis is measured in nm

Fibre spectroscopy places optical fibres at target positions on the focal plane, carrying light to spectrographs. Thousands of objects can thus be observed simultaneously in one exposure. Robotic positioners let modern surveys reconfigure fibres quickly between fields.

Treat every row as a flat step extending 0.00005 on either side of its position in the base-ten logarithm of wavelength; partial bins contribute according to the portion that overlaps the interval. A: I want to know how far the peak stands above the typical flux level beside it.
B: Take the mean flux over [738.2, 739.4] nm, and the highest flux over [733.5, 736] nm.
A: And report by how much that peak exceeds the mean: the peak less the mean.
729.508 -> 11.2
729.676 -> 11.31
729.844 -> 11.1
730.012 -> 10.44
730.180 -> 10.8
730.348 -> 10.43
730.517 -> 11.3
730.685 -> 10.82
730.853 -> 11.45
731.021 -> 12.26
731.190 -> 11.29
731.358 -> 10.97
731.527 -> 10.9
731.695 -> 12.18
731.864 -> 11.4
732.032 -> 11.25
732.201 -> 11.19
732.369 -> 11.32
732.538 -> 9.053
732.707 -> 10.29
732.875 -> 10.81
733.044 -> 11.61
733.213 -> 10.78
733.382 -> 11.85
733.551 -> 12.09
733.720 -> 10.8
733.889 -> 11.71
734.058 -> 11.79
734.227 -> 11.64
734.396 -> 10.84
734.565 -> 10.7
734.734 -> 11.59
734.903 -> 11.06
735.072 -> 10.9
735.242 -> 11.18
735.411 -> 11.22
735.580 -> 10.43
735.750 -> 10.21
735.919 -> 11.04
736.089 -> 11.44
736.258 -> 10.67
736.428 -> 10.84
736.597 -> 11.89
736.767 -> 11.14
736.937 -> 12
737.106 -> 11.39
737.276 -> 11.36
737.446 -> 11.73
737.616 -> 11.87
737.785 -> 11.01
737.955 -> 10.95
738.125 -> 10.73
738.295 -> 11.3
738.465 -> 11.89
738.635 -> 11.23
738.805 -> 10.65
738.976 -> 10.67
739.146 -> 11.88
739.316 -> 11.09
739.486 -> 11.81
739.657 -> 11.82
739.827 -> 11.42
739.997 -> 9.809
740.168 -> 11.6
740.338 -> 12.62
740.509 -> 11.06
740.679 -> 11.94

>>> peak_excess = 0.85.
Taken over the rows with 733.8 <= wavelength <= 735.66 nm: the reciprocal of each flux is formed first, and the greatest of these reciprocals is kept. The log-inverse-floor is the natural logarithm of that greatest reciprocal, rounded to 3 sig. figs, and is -2.34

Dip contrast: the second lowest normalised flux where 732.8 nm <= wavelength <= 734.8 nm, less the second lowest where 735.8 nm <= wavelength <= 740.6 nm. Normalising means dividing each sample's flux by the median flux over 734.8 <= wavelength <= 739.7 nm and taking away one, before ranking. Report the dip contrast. 0.01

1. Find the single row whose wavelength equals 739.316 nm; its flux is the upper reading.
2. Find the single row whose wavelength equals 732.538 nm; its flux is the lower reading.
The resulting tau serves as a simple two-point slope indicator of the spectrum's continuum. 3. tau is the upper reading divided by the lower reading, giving 1.23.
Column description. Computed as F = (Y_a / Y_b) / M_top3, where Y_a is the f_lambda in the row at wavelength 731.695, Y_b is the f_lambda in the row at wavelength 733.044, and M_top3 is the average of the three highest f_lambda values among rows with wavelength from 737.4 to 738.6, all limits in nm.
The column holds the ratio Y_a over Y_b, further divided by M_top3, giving 0.089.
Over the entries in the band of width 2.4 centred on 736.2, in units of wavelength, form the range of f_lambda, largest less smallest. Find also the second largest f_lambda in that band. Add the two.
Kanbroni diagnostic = 13.7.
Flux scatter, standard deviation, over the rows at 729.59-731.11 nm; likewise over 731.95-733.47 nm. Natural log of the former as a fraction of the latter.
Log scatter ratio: -0.4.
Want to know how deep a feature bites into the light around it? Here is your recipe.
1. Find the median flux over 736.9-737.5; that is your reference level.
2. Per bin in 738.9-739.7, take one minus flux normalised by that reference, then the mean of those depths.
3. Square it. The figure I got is 0.0001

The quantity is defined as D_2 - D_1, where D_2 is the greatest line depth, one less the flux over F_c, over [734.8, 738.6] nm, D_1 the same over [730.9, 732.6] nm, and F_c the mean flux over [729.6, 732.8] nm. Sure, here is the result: -0.10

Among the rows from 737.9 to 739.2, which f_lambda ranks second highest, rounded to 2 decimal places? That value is 11.88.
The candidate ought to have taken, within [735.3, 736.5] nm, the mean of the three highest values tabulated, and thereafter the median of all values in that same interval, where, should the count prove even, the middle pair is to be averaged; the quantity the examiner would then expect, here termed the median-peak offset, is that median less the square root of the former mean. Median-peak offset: 7.49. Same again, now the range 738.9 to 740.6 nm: 8.03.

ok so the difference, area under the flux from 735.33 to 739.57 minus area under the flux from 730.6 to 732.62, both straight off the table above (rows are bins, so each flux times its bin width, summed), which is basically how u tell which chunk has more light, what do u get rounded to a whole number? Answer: 25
